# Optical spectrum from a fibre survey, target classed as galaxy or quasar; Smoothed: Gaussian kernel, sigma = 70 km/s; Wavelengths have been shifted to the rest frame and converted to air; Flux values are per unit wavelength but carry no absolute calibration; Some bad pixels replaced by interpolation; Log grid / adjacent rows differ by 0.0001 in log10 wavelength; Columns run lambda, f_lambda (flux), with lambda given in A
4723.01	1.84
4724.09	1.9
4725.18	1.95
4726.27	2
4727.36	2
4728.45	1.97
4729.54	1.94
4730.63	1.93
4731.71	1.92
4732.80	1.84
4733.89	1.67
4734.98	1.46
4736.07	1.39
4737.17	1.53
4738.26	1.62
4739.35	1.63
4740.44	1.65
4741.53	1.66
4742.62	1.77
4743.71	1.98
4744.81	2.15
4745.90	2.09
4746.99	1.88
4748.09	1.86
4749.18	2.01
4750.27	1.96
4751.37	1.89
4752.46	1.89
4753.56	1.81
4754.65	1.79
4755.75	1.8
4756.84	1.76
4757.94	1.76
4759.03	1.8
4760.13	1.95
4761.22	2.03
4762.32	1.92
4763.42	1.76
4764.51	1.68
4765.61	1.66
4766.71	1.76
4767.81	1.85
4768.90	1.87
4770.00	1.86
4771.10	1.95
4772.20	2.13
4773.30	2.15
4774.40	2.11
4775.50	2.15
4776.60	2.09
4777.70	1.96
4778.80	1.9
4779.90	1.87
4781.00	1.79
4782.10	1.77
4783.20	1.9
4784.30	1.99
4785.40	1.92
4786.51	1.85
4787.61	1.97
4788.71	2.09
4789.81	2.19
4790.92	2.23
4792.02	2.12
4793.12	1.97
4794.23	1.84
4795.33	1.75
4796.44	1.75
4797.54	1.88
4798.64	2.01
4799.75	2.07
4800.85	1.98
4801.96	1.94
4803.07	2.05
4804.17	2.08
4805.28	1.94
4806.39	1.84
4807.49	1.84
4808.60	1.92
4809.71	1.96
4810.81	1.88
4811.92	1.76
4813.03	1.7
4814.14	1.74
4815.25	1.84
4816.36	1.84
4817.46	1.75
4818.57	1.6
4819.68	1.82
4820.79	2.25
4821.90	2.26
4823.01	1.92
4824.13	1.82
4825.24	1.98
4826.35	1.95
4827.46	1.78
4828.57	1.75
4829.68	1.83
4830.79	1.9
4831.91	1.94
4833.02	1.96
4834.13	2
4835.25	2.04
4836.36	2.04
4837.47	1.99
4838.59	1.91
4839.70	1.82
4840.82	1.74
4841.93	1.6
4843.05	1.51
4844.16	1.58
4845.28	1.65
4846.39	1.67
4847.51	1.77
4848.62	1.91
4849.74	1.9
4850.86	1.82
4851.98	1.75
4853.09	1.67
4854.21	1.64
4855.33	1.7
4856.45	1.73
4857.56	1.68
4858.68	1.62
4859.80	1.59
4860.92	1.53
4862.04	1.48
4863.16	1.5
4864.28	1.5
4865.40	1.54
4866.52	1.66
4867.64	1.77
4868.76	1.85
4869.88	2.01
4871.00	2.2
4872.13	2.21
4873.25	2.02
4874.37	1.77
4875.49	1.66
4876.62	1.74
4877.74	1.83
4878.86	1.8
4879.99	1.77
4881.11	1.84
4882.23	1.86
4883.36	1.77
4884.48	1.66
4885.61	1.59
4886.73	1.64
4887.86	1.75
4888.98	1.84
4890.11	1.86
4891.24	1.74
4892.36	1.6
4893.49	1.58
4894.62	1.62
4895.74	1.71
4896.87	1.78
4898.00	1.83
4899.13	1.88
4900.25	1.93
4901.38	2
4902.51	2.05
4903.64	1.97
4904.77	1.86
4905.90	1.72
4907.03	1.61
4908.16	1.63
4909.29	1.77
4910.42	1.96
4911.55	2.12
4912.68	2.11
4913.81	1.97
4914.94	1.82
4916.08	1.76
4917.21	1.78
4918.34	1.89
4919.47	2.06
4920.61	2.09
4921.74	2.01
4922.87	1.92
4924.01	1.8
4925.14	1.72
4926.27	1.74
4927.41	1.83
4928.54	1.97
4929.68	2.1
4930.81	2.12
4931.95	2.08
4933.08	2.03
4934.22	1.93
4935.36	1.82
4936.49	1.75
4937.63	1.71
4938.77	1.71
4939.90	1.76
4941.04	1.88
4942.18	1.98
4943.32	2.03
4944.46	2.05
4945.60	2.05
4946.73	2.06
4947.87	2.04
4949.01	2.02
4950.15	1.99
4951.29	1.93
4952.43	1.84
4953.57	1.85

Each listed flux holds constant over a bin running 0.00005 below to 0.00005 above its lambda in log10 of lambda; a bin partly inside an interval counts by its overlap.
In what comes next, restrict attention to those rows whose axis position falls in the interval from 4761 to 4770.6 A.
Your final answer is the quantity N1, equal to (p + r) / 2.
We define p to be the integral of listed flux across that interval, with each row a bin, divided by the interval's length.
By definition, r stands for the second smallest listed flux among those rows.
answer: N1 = 1.75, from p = 1.81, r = 1.68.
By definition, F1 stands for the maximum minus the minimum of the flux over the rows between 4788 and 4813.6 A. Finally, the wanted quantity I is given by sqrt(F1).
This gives 0.73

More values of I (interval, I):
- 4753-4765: 0.59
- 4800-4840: 0.81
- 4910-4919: 0.60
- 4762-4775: 0.70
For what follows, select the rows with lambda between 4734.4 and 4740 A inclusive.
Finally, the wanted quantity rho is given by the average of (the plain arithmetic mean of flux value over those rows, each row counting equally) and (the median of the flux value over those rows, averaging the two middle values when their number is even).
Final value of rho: 1.53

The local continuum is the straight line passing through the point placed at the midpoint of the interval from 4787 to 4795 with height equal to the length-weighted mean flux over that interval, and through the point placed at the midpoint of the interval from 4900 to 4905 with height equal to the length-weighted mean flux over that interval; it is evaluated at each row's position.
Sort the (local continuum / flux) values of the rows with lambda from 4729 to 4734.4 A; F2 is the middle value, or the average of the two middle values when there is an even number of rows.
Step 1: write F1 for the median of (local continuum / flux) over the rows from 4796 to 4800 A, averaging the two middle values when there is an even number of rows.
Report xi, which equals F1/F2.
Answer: 0.97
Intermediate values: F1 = 1.05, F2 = 1.09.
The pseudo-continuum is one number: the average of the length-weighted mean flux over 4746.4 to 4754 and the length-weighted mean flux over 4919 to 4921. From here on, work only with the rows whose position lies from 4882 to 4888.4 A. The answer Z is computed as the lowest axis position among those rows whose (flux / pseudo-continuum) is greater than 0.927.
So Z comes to 4882.23 A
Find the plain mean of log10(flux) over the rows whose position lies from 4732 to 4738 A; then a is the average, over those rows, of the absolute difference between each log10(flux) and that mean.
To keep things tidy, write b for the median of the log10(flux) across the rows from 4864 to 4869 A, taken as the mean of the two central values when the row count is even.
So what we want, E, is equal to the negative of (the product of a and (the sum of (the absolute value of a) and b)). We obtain -0.0099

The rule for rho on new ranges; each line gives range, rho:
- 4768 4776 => 2.07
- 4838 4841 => 1.82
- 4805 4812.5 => 1.88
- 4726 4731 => 1.97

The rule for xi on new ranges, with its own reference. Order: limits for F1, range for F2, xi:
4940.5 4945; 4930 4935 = 1.02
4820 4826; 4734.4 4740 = 0.75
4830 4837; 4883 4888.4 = 0.85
